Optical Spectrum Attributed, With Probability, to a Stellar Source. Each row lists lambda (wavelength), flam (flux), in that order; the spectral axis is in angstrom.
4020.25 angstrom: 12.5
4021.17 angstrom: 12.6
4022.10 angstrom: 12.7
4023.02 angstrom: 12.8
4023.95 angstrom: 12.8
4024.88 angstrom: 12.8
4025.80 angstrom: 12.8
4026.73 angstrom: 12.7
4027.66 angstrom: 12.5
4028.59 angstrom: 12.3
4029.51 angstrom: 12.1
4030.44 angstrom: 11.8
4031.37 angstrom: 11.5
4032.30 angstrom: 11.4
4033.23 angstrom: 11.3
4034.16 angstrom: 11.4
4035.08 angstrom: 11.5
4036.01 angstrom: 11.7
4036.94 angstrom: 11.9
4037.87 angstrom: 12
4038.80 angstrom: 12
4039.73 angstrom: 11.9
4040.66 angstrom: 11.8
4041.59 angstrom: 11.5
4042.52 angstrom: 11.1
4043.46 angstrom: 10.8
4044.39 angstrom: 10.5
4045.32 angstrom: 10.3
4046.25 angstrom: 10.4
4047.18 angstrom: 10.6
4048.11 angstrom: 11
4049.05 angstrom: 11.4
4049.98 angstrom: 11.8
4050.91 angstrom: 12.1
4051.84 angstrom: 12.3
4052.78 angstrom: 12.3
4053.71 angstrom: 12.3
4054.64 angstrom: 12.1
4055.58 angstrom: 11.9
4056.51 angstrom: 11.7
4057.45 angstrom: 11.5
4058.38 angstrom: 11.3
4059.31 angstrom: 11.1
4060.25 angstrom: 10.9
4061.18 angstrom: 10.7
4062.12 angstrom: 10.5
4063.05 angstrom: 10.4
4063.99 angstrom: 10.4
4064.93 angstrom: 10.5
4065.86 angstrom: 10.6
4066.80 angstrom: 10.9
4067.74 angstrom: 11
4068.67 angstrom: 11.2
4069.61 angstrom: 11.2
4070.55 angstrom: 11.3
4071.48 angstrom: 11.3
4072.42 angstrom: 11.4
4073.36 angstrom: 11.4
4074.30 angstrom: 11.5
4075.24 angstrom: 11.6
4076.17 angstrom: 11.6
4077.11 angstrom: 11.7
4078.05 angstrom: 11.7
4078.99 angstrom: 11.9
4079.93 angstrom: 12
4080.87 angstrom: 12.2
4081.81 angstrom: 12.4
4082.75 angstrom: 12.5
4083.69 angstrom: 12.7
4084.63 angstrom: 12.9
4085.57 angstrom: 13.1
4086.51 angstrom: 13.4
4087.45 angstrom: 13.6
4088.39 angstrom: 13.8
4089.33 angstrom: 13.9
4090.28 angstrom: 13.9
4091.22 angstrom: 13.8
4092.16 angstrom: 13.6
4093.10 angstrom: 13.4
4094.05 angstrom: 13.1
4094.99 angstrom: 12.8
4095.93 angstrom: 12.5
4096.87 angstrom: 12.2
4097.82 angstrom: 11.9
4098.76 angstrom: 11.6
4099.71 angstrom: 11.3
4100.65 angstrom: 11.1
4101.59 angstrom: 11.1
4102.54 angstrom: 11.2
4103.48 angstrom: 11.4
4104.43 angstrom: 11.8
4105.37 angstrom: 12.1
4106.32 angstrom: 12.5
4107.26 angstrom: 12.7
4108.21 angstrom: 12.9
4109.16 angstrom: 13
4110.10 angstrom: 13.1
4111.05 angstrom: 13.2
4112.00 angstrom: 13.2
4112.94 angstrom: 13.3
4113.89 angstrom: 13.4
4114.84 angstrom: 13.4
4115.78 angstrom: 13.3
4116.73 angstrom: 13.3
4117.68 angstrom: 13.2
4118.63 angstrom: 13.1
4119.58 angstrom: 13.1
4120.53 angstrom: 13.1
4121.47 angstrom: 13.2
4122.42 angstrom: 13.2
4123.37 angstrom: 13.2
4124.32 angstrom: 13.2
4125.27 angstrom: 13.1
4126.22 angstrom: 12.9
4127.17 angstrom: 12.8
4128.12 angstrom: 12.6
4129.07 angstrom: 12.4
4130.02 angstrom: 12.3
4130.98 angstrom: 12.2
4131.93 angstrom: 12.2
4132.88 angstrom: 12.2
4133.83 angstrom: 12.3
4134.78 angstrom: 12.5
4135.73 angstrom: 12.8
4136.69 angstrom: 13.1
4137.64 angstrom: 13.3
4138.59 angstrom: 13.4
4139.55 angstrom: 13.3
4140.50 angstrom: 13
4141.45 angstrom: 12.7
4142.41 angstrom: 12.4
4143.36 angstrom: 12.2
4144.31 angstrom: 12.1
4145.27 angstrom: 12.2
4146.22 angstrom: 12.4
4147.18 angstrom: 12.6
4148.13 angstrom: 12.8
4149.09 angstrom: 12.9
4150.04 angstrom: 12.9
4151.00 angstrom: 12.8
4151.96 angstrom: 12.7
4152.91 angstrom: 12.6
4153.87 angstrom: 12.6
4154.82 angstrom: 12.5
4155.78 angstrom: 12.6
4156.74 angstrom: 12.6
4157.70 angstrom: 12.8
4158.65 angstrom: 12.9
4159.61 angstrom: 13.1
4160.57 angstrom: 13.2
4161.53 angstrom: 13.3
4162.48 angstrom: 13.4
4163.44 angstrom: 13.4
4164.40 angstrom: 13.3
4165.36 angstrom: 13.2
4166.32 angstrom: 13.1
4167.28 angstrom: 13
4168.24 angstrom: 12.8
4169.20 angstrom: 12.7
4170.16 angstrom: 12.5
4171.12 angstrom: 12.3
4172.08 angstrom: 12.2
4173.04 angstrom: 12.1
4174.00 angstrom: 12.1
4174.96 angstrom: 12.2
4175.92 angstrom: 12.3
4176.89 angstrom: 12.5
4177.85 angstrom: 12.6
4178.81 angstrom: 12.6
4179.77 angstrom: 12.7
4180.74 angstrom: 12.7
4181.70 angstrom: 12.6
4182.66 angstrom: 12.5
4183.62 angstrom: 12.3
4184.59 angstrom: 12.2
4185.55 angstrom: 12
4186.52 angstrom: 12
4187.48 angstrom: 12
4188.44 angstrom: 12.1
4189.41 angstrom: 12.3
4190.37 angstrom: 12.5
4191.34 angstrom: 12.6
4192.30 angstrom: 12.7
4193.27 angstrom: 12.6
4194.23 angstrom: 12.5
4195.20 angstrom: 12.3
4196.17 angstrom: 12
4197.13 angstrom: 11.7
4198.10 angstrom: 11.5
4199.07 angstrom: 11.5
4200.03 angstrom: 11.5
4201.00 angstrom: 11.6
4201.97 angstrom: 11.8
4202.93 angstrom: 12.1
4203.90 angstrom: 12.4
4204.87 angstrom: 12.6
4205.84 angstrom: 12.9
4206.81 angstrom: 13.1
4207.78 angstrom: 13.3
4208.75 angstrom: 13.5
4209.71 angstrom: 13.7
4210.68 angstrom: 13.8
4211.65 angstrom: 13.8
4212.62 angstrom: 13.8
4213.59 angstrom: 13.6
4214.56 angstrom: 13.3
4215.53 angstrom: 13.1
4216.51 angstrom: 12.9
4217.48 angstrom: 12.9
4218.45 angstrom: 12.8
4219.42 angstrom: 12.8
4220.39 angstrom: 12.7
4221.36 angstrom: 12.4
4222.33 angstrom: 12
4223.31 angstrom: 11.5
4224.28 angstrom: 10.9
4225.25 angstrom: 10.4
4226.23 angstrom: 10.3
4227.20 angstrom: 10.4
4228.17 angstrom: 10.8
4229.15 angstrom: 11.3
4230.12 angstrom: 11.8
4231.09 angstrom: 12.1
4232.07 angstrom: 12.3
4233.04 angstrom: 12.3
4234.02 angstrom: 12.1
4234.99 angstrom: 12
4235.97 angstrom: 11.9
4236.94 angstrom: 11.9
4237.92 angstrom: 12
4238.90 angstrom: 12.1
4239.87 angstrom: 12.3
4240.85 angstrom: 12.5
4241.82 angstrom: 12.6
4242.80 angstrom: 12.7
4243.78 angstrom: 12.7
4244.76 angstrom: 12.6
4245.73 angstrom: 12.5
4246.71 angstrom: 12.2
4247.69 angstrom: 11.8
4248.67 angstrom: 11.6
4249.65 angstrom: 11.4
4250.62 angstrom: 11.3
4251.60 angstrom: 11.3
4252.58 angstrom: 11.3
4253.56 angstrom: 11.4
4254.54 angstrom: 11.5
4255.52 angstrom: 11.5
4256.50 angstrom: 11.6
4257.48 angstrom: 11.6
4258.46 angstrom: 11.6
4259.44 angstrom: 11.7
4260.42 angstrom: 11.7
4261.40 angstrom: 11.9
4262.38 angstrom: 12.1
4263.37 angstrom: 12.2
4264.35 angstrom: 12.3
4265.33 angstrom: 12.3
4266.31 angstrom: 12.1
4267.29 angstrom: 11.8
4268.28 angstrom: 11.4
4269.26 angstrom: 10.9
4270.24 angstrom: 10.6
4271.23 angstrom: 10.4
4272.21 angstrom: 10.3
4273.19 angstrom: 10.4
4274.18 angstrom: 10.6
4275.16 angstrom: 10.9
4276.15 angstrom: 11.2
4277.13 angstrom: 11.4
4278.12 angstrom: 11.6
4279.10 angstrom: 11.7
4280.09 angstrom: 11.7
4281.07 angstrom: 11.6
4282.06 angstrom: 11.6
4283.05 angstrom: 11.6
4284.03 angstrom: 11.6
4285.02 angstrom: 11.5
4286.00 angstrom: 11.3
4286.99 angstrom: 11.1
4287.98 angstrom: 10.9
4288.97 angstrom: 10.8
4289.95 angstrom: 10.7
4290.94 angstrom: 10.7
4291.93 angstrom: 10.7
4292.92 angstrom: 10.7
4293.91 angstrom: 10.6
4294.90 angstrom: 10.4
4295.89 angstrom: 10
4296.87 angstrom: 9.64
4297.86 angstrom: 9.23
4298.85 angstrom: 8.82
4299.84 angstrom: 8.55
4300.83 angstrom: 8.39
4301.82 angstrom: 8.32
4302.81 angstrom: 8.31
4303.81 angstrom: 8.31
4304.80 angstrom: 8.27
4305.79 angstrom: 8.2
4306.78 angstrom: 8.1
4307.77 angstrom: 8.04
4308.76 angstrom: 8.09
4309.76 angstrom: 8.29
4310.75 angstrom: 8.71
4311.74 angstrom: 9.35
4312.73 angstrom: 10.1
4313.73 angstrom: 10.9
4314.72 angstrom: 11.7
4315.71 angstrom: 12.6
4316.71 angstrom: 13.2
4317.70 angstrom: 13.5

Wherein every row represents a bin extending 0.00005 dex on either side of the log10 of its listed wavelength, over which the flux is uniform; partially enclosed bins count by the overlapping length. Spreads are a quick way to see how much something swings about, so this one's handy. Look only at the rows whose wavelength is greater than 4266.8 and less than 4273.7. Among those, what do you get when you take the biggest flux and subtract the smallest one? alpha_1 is 1.5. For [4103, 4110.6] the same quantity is 1.7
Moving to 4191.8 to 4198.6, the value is 1.2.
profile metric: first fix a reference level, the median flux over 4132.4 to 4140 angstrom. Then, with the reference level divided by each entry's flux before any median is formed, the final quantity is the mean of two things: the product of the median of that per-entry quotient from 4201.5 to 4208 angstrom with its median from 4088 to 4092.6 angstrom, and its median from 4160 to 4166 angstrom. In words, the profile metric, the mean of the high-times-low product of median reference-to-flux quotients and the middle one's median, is 0.97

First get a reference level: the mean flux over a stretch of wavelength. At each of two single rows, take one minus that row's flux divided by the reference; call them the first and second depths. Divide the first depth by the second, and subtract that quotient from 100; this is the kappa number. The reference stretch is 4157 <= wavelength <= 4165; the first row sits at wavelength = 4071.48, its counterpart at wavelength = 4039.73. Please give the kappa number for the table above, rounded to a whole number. 99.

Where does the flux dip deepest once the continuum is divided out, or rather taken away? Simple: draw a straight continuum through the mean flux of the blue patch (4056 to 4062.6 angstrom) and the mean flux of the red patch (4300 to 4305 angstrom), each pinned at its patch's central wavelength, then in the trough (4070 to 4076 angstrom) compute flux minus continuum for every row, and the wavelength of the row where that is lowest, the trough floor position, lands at 4070.55 angstrom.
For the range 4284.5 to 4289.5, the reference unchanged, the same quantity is 4288.97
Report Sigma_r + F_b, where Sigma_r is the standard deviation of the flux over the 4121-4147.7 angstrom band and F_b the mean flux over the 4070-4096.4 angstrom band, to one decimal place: 13.0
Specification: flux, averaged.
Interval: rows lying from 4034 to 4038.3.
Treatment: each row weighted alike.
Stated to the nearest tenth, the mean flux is 11.7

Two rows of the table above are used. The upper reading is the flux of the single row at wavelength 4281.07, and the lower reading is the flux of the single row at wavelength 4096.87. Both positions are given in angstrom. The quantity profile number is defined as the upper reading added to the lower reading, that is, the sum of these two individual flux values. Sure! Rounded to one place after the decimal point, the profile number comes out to 23.8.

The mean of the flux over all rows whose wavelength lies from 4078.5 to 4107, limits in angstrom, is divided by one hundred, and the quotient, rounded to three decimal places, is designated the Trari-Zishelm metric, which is 0.125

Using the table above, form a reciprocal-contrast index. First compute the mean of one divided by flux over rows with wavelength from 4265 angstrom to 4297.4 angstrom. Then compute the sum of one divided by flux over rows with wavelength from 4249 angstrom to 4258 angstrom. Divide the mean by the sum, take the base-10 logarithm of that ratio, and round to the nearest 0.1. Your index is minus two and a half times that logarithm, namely 2.3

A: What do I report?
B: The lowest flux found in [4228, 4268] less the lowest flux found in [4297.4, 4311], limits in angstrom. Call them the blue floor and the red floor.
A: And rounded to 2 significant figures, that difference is 2.8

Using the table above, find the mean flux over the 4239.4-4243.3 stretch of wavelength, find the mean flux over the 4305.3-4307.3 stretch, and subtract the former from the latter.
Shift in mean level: -4.4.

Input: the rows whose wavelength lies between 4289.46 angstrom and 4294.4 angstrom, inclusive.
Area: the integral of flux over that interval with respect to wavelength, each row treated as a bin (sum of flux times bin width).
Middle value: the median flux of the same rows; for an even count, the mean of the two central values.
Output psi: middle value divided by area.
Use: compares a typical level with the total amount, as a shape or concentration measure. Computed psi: 0.203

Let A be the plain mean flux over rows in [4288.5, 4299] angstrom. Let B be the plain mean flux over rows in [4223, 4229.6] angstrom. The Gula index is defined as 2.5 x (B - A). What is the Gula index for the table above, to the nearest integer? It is 1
